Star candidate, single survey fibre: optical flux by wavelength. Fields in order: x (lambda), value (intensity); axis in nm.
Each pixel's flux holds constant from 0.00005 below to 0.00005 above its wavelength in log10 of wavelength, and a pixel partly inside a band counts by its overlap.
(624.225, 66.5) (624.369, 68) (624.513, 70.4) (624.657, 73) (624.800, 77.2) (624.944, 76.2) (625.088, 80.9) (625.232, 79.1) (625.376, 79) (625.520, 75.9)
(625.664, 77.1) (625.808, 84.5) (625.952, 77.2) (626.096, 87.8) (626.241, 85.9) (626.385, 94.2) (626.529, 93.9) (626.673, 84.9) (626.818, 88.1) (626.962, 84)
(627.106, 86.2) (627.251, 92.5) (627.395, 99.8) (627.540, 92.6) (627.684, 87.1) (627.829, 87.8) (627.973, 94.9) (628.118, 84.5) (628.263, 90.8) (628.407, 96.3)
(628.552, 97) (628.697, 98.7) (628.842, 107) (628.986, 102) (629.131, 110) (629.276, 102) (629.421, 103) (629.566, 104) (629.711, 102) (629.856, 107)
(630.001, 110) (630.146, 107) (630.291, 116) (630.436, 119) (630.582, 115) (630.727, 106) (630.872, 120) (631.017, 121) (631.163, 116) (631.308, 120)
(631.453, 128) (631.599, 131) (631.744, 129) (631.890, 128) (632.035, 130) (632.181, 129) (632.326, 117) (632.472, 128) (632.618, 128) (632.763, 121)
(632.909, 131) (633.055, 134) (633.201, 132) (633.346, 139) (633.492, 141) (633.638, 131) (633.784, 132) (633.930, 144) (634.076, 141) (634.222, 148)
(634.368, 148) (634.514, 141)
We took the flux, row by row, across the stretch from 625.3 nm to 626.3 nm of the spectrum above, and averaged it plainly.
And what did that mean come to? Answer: 81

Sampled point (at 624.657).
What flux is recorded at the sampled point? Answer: 73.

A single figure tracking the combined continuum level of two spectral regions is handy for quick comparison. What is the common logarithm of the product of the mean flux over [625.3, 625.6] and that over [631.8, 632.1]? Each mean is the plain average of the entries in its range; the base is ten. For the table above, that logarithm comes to 4.00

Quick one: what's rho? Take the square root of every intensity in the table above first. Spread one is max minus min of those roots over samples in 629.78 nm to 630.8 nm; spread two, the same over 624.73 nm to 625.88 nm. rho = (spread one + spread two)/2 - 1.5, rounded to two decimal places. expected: -0.95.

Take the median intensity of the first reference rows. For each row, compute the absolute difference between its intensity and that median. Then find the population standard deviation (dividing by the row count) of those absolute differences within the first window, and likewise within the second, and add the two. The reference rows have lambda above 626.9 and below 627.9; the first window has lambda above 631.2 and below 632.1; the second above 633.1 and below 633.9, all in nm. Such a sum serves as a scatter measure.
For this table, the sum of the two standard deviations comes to 7.7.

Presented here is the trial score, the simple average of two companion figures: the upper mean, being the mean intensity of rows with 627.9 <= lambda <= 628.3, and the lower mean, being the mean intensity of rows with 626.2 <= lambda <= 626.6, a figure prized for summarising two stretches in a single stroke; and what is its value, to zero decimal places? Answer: 91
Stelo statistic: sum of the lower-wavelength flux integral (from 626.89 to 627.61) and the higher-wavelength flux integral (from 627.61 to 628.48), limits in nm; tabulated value 144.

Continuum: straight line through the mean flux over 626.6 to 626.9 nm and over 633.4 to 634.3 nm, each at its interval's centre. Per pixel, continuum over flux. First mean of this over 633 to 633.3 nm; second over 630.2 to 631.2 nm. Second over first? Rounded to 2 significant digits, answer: 0.99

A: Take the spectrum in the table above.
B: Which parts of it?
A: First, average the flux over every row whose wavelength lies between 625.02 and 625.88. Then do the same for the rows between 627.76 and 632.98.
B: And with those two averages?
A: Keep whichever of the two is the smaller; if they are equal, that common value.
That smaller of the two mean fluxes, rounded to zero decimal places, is 79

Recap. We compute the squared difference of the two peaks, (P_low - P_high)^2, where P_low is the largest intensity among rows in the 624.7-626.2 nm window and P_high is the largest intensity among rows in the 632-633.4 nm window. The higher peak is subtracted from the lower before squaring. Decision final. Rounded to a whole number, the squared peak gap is 2621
